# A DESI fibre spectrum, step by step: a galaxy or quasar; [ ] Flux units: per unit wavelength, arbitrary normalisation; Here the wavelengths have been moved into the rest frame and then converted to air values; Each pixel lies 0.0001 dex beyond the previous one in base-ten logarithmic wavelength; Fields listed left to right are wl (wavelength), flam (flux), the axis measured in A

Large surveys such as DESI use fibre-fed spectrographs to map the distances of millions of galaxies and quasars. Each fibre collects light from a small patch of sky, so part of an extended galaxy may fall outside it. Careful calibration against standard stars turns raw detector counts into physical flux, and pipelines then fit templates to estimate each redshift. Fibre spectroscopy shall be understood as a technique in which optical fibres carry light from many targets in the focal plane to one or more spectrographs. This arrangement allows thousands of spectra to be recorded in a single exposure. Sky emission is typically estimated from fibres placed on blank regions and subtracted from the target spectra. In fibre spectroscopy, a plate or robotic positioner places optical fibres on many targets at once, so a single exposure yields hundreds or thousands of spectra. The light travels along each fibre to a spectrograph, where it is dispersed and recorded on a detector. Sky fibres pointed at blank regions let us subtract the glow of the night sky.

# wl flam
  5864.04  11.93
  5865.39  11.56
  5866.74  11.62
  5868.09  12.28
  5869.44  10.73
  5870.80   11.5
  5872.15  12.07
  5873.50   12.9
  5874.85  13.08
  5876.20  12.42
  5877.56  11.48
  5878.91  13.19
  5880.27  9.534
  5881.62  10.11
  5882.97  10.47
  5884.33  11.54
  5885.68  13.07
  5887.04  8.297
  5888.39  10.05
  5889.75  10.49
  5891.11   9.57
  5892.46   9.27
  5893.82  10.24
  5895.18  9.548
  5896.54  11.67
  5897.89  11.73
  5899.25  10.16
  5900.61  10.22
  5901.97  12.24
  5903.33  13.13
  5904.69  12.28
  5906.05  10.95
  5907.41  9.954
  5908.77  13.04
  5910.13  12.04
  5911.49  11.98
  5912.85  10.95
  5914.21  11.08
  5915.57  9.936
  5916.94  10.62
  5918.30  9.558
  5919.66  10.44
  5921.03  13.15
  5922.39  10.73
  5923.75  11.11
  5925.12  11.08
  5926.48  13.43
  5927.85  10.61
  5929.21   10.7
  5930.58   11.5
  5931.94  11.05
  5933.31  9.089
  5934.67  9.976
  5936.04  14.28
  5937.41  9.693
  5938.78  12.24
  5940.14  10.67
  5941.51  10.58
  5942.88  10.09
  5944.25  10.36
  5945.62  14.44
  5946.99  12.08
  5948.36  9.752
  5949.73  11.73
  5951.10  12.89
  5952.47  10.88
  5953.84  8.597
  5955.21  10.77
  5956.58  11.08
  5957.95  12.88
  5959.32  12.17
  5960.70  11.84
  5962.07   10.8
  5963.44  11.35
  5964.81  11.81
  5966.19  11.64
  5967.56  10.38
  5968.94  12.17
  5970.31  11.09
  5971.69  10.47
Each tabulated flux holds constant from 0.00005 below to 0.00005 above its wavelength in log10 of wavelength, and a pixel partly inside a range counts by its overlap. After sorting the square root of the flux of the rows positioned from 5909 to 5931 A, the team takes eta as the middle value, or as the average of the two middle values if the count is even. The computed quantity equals 3.32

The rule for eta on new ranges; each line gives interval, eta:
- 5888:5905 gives 3.20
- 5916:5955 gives 3.27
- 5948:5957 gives 3.30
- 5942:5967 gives 3.39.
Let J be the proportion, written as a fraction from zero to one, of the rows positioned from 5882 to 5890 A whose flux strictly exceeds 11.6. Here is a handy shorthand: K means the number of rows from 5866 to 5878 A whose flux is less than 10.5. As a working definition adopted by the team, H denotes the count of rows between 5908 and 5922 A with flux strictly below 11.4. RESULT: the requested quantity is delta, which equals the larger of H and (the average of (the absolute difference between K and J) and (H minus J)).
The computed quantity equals 6.0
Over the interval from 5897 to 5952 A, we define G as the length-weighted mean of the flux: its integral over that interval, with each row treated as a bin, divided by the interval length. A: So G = 11.3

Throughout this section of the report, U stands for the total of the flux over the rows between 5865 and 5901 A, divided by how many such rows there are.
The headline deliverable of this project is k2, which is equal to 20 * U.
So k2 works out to 221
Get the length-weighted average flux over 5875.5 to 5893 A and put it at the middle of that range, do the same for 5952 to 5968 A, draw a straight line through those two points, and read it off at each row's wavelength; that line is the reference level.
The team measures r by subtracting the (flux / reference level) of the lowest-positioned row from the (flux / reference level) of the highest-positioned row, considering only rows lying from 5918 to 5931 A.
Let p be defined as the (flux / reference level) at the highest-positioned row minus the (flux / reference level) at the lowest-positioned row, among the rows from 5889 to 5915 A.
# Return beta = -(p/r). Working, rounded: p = 0.0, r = 0.17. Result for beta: -0.2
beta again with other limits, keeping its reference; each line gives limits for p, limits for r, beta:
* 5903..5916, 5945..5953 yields -0.9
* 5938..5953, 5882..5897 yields 1.3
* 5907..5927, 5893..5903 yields -1.7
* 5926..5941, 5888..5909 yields 1.0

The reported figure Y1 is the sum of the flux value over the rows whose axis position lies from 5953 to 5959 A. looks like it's 43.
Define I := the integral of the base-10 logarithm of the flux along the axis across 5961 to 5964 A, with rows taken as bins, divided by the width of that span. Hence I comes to 1.05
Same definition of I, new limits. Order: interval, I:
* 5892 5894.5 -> 0.99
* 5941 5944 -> 1.01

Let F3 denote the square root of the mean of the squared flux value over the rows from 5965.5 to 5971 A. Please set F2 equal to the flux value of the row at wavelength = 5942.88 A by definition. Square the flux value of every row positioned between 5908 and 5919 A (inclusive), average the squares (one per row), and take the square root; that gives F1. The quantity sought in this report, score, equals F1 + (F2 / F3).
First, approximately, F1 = 11.2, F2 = 10.09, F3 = 11.34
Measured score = 12.09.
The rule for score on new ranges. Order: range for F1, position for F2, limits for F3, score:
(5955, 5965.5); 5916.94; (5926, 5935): 12.57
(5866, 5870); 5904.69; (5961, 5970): 12.64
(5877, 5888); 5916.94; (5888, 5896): 12.15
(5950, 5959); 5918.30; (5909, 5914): 12.10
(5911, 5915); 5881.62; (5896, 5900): 12.25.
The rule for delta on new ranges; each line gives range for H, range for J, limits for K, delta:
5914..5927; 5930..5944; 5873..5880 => 8.0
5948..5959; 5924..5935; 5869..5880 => 5.0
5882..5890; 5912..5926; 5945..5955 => 4.0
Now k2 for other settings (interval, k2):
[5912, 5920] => 209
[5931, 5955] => 222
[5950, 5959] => 224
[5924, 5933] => 228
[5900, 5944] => 224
